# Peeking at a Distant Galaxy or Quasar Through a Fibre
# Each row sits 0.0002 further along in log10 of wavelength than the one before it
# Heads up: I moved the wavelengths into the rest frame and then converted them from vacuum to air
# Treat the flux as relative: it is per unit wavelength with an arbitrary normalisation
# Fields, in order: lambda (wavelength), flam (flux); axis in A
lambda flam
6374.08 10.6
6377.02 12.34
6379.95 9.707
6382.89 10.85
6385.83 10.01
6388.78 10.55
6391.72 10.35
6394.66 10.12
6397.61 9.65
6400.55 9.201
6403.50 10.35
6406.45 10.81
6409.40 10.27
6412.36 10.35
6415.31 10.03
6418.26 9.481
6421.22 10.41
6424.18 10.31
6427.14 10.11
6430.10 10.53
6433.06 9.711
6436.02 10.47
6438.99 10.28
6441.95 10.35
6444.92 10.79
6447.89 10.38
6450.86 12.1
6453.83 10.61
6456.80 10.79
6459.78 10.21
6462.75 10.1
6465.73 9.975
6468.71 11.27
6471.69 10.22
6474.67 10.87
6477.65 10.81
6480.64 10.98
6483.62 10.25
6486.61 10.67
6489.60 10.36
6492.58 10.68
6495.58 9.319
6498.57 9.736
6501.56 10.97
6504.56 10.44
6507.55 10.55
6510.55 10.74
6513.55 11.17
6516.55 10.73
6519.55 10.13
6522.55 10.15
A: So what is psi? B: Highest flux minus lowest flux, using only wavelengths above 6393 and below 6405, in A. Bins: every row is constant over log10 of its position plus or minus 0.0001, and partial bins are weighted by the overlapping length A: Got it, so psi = 1.1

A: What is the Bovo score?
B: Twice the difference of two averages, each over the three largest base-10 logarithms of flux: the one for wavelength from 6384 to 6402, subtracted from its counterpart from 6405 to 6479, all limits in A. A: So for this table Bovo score 0.085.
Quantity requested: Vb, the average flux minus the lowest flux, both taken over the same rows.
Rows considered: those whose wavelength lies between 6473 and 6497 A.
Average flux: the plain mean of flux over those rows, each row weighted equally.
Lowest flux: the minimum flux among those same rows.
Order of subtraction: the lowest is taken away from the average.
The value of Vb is 1.2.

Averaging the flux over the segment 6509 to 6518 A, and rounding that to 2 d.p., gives 10.88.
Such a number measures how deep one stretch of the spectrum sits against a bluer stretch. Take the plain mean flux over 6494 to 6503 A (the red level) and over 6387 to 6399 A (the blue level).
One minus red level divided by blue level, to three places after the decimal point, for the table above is 0.016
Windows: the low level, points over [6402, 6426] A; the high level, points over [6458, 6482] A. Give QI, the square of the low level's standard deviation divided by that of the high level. 0.62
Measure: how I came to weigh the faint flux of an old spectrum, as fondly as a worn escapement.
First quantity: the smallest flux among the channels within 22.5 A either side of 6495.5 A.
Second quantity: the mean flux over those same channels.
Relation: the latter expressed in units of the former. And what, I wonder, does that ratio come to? 1.13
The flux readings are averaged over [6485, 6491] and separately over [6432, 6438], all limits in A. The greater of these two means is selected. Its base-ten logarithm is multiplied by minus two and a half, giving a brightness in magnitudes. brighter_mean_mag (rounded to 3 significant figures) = -2.55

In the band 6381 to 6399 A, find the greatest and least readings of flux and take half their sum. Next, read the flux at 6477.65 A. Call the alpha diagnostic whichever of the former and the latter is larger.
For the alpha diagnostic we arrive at 10.8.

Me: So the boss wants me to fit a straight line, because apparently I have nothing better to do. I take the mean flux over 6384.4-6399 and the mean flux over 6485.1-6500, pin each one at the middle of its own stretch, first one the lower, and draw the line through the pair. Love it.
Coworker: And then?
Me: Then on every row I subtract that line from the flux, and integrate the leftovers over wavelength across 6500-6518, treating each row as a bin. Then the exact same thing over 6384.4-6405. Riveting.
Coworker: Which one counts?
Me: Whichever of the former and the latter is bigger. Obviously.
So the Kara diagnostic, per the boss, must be 11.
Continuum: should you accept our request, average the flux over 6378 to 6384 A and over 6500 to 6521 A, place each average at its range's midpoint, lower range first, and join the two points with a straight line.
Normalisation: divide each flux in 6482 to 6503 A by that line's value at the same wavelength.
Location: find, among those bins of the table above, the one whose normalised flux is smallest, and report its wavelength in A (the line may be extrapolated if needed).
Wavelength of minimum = 6495.58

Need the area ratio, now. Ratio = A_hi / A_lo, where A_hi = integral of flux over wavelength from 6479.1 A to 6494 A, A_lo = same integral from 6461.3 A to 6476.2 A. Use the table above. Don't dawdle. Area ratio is 1.01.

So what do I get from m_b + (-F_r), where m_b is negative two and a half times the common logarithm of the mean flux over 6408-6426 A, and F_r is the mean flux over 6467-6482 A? -13.3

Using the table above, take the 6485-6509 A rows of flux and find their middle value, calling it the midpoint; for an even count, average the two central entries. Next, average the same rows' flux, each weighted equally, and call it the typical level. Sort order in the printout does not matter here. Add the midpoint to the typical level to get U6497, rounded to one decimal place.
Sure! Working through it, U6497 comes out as 20.8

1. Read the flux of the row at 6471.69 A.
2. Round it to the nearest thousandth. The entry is 10.220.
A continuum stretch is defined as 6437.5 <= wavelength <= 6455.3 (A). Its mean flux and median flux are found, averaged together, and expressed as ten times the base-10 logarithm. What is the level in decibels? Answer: 10.3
